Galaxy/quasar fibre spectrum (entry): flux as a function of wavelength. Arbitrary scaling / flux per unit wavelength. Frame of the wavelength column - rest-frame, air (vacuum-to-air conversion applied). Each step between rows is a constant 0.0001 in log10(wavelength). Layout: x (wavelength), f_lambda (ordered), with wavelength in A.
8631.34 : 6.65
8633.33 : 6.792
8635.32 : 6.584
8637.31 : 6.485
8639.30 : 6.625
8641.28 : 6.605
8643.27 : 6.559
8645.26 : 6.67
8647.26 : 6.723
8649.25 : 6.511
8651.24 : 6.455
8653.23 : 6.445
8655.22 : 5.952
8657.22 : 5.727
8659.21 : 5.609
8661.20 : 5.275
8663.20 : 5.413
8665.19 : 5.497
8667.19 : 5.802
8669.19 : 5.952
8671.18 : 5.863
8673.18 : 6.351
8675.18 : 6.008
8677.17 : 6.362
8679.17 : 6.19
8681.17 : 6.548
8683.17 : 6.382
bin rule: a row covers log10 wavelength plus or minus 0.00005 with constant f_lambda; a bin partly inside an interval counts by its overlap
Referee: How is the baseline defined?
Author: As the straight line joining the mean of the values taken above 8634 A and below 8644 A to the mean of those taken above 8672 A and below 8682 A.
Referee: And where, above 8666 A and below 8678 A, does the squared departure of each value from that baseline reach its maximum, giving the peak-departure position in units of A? 8667.19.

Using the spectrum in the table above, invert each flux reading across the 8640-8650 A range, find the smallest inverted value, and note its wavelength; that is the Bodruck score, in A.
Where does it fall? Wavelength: 8647.26 A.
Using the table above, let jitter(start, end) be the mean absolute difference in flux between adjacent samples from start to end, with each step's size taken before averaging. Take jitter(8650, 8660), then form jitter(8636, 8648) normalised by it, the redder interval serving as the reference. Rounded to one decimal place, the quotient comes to 0.3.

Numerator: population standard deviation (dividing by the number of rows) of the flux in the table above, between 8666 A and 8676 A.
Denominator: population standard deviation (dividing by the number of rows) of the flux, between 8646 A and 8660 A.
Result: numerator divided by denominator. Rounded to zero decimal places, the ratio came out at 0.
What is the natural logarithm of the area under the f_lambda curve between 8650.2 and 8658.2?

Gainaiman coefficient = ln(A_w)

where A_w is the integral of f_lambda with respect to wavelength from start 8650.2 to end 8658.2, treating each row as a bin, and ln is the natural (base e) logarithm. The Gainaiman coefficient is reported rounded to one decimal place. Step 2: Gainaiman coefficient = 3.9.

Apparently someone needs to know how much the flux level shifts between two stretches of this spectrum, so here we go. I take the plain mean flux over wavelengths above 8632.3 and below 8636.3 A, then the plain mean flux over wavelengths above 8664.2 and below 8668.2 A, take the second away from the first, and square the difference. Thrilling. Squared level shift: 1.1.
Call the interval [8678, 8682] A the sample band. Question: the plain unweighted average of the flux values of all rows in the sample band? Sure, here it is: 6.4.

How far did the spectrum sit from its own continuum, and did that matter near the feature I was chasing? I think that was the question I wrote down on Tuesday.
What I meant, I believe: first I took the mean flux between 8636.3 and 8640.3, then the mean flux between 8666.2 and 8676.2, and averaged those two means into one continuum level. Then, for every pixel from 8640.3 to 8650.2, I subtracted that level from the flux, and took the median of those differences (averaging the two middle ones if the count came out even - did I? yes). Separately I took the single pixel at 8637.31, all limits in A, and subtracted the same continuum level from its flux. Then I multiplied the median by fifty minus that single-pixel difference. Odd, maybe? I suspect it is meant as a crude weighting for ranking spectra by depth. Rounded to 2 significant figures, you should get 16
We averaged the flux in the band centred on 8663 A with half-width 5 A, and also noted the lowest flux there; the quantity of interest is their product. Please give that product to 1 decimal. 29.1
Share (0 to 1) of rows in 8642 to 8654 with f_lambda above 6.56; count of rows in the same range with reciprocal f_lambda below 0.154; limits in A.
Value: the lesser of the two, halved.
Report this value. 0.17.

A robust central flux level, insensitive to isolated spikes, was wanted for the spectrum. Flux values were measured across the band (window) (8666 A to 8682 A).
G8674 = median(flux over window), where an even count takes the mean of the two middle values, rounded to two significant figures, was 6.1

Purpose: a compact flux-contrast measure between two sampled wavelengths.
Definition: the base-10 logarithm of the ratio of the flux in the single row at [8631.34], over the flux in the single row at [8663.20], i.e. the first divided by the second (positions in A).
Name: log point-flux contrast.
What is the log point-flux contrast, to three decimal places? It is 0.089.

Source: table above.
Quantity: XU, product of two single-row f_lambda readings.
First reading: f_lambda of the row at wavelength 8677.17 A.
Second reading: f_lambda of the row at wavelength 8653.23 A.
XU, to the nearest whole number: 41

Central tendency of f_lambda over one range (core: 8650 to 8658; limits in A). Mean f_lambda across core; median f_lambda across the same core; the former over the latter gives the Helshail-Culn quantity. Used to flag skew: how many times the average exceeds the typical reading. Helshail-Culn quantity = 0.99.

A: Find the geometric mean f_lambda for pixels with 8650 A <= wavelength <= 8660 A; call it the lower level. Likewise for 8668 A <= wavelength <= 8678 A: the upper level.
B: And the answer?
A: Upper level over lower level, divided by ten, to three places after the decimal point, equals 0.101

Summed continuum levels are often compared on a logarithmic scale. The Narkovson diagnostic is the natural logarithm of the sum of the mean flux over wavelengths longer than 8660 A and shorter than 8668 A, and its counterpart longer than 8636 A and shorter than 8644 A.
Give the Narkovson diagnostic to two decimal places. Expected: 2.49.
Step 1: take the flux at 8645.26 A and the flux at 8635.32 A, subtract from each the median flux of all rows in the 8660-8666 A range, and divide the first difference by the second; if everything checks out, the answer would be 1.1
